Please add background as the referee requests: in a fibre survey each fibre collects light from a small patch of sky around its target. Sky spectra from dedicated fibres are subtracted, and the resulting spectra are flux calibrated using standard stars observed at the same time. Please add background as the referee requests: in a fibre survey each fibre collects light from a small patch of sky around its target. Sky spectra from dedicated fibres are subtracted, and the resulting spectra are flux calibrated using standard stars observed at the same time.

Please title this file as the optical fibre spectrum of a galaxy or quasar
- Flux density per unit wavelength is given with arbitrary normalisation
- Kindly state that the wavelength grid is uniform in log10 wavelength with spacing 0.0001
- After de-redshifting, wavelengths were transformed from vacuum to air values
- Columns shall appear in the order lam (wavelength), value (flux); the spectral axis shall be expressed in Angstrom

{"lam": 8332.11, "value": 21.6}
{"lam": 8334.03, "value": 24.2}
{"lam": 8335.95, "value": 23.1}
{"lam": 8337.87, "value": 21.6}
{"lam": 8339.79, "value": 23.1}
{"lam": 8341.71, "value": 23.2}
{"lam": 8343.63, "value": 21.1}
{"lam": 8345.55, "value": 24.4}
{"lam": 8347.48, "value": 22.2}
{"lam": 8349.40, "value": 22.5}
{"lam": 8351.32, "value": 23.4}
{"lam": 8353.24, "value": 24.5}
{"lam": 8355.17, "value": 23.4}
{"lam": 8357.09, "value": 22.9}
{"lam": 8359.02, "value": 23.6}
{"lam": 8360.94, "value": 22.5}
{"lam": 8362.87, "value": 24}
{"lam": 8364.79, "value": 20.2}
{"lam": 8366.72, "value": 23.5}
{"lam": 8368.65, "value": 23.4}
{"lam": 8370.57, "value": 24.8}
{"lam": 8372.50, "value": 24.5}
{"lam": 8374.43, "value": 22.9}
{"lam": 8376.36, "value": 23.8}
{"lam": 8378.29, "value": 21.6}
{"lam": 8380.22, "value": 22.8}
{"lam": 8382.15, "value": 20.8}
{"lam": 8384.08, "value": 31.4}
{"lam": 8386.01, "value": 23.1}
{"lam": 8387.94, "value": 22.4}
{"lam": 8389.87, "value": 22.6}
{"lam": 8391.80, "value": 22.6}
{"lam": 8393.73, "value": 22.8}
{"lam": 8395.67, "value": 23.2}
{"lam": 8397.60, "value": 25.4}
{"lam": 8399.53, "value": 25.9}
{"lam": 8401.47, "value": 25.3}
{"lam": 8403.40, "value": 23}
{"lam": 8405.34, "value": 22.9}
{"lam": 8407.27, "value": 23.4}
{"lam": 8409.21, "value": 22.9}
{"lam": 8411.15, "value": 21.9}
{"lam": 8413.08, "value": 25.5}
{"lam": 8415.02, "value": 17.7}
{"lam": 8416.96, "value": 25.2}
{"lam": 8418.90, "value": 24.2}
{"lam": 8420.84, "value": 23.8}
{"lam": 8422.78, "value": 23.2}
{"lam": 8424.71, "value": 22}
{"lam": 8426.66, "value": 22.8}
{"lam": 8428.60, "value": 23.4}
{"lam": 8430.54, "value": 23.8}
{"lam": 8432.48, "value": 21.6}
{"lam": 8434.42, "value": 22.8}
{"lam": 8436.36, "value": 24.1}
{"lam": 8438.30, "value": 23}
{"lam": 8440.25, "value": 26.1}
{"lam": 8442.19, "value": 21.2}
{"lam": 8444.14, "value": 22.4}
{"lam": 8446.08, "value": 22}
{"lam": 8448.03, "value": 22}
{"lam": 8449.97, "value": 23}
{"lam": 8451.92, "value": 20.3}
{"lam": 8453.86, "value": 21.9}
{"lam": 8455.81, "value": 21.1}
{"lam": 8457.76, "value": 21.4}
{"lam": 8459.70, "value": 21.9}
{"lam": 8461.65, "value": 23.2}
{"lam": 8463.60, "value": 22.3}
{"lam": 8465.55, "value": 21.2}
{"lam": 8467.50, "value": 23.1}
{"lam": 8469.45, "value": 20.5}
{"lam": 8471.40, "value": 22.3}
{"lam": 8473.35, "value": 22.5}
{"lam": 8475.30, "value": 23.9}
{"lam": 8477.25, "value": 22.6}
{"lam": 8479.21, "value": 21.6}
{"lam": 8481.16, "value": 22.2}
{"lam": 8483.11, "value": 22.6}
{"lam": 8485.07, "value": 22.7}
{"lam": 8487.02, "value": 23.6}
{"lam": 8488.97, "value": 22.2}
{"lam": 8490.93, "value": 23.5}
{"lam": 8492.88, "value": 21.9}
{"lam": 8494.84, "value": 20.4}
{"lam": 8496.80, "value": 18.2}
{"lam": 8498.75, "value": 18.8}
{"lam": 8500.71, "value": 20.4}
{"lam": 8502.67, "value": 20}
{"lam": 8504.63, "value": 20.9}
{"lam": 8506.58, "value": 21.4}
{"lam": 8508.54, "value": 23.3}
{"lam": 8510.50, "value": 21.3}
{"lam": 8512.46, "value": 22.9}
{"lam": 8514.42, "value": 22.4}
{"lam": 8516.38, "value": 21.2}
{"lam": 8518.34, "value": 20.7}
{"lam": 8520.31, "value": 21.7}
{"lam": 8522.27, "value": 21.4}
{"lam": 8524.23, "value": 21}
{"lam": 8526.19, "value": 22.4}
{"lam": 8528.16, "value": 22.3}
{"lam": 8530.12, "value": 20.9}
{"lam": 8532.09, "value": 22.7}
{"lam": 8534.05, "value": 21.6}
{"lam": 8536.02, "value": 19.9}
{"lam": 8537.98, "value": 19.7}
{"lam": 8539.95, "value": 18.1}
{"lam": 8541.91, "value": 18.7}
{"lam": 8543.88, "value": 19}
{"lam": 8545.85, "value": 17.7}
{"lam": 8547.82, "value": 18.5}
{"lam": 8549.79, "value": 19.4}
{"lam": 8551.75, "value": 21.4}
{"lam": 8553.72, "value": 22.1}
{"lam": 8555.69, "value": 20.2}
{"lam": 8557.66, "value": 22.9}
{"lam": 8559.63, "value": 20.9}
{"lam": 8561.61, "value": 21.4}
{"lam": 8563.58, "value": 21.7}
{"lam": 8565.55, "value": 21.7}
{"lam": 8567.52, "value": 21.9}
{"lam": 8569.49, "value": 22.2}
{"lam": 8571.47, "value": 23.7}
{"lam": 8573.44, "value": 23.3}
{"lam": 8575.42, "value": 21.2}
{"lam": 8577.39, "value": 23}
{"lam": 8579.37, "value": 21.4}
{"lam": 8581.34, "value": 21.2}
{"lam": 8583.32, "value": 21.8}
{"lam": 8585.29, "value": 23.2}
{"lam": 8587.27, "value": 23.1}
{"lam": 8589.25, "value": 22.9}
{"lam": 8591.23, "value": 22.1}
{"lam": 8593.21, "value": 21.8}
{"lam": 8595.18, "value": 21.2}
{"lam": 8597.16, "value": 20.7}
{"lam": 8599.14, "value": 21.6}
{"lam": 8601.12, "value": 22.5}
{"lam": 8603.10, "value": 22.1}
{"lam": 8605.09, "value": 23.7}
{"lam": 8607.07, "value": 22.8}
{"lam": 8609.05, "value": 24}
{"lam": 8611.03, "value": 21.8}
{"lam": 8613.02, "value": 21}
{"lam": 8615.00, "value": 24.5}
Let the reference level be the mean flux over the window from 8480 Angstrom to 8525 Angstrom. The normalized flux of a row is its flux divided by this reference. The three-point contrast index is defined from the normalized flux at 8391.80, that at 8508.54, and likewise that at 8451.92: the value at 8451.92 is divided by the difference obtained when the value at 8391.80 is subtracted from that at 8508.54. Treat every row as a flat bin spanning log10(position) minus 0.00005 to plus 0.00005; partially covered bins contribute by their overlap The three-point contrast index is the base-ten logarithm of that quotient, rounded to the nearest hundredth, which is 1.46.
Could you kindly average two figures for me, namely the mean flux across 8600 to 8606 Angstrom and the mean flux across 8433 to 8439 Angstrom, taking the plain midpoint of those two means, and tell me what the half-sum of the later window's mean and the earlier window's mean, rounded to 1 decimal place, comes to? 23.0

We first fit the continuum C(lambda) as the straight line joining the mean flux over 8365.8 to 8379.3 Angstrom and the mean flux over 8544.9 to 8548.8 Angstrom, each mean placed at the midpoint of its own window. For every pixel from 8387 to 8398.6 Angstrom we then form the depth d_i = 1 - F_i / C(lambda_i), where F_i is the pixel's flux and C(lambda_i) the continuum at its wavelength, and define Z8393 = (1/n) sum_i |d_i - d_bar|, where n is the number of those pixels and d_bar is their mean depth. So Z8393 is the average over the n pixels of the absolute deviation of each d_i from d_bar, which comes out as 0.037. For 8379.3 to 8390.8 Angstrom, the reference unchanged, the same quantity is 0.108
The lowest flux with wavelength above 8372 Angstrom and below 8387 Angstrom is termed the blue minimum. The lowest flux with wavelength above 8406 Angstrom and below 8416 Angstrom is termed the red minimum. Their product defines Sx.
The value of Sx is 368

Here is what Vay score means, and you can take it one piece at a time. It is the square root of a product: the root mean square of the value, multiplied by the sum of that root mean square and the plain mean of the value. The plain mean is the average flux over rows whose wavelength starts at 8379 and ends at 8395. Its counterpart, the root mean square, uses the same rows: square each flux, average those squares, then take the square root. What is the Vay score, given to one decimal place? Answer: 33.5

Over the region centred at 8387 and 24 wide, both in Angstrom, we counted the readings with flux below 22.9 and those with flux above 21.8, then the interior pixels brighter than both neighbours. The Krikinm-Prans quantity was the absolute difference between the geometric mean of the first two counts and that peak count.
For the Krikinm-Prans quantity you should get 6.37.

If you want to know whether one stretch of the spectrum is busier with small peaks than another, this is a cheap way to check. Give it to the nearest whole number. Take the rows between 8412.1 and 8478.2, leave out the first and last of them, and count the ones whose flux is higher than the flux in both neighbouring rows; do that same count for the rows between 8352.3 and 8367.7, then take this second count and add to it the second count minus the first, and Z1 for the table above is -6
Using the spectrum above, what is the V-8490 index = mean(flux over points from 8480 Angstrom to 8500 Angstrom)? 21.6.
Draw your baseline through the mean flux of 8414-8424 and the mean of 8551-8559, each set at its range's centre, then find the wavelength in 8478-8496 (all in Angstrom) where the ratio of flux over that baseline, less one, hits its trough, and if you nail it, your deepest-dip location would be 8494.84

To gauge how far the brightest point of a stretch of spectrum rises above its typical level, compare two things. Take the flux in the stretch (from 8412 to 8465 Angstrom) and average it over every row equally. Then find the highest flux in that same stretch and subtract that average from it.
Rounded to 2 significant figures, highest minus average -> 3.4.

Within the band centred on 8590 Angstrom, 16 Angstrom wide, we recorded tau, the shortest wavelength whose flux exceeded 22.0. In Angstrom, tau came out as 8585.29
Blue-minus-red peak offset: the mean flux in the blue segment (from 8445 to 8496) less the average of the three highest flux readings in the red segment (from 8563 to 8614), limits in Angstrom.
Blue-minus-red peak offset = -1.7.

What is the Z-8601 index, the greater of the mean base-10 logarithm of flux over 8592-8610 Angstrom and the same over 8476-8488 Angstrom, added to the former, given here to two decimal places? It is 2.70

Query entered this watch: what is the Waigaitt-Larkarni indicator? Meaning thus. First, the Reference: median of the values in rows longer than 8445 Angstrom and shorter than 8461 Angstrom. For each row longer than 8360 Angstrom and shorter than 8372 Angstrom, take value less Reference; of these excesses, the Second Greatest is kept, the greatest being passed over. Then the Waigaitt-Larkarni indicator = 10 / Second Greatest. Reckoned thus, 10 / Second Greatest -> 4.8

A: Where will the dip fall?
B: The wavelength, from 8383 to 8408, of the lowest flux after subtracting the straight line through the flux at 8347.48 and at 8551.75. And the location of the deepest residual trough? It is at 8387.94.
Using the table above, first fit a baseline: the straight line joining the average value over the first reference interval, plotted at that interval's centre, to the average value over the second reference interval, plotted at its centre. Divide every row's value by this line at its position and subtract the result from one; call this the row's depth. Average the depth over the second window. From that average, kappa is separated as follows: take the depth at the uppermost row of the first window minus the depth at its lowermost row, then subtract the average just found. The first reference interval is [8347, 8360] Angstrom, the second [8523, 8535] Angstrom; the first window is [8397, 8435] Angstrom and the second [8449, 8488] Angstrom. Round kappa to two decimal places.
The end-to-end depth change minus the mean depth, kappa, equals 0.10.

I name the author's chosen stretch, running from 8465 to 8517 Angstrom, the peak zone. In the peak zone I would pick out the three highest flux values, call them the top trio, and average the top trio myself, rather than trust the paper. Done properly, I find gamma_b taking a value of 23.7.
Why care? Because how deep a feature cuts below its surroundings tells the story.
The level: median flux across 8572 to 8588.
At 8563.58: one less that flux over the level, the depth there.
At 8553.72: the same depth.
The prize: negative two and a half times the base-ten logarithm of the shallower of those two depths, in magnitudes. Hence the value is 4.68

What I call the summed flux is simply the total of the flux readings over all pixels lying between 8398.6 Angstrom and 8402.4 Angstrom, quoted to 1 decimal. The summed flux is 51.2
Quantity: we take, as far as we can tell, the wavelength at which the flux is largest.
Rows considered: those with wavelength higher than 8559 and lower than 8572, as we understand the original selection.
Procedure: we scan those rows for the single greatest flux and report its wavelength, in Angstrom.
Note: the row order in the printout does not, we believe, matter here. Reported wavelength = 8571.47 Angstrom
